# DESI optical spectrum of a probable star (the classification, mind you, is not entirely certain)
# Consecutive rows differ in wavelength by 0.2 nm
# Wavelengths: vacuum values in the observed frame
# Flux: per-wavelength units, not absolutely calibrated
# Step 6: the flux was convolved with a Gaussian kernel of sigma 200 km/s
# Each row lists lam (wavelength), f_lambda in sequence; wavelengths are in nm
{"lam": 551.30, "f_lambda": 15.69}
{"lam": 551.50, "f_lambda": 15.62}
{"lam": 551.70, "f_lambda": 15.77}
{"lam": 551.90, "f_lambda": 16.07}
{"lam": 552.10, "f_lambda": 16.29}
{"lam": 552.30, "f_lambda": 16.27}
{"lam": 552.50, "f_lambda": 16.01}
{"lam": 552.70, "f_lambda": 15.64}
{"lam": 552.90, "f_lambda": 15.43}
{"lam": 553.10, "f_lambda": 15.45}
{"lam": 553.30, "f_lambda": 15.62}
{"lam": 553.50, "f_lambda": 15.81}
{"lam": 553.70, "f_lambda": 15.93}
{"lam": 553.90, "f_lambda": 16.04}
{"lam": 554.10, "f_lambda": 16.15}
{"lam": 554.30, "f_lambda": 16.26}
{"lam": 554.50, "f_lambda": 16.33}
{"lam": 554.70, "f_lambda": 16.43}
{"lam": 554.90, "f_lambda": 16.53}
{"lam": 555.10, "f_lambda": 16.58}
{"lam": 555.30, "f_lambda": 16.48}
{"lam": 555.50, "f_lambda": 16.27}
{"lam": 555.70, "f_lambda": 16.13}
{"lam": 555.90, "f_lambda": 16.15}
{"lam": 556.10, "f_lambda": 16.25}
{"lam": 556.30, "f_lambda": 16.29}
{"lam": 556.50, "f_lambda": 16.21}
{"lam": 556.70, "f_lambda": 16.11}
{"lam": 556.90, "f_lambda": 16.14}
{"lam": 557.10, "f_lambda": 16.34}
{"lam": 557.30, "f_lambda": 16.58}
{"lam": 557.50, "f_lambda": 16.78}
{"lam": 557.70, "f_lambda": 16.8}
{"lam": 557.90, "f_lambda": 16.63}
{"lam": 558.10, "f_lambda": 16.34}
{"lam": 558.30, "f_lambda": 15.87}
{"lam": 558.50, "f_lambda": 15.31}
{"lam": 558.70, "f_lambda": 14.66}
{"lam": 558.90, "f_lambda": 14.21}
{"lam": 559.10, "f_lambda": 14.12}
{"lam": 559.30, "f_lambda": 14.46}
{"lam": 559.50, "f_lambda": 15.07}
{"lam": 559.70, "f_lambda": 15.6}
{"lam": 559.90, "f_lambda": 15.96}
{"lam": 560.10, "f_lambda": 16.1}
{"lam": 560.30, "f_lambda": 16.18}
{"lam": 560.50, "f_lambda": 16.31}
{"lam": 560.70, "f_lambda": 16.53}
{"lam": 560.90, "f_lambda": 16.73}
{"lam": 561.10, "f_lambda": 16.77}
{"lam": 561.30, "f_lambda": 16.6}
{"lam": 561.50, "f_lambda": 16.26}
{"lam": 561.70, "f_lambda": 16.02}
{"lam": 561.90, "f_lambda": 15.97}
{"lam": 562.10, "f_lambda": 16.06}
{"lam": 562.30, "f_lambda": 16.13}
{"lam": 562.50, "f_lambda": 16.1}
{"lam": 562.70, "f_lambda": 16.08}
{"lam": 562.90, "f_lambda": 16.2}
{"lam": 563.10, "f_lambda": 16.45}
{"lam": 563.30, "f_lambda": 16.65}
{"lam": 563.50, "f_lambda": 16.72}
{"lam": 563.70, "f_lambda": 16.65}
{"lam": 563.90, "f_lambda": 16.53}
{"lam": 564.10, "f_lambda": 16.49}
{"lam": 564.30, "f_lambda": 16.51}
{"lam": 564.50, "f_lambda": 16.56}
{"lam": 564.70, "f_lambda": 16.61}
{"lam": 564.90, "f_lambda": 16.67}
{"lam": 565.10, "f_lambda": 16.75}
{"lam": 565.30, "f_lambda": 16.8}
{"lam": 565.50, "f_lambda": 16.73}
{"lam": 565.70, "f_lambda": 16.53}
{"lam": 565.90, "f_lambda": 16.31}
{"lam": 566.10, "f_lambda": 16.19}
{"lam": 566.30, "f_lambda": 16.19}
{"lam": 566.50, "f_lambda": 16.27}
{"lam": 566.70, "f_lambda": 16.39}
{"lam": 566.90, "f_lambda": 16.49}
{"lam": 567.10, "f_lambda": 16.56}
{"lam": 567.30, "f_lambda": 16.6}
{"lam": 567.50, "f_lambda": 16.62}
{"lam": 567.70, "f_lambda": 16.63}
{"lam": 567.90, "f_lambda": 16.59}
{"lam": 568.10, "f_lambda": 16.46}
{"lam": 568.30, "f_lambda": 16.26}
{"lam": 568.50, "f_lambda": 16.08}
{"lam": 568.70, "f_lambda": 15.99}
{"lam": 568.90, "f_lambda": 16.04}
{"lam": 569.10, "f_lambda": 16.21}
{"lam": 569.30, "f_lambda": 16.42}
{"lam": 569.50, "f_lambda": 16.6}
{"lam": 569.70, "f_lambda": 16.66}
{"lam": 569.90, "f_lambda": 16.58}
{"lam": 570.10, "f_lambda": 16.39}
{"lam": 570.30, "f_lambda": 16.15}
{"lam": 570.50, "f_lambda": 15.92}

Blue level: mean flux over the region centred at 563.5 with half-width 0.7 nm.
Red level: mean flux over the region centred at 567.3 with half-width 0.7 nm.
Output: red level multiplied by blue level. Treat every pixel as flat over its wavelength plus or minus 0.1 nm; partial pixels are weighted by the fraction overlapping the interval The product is 274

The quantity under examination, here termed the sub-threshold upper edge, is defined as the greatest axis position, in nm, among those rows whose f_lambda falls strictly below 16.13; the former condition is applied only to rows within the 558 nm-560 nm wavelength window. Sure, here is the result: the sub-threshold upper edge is 559.90 nm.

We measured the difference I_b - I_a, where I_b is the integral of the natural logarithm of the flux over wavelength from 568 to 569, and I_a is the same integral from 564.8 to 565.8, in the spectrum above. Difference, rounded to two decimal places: -0.03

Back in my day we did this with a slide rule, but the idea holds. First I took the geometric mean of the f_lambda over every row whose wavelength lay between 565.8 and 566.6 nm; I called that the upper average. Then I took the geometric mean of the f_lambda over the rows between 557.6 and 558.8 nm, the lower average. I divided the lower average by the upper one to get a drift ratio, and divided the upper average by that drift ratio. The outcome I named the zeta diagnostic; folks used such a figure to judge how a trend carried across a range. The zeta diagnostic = 16.57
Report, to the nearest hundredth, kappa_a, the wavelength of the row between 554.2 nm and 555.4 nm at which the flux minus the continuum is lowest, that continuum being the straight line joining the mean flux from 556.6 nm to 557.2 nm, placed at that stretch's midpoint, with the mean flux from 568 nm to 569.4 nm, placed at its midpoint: 554.30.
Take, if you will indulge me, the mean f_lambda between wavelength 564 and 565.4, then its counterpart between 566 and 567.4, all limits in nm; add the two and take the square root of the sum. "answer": 5.75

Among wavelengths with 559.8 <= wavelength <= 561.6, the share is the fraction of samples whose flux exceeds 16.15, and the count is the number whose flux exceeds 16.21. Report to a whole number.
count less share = 5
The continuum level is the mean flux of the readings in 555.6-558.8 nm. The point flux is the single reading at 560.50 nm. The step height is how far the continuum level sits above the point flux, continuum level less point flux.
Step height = -0.1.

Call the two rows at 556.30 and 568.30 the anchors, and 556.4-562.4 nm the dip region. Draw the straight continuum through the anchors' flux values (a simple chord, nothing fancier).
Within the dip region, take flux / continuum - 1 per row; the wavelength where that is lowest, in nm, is 559.10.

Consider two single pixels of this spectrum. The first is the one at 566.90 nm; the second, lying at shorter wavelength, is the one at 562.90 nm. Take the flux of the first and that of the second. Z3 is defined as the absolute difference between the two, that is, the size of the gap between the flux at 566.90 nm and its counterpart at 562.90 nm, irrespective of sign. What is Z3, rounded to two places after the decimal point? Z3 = 0.29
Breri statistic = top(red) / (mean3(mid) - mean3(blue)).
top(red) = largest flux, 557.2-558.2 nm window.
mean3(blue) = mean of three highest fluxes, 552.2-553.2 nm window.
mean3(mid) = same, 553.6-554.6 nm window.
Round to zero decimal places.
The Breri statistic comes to 61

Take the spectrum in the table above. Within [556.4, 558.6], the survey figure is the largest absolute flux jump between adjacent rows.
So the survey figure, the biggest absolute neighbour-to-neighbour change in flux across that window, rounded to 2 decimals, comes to 0.56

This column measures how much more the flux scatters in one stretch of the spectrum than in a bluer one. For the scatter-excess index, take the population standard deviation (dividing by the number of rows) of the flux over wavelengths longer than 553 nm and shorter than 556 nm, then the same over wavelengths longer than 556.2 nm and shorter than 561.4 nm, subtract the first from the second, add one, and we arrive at 1.5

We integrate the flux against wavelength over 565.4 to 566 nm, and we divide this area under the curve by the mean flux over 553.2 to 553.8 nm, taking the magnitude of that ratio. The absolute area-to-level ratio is 0.628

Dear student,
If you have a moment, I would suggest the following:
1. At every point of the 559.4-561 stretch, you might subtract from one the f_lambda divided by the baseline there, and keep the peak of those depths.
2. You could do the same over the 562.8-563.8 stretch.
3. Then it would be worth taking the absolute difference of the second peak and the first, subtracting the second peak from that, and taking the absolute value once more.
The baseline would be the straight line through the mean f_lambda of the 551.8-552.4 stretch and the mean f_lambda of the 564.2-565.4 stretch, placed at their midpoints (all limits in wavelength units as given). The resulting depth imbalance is 0.038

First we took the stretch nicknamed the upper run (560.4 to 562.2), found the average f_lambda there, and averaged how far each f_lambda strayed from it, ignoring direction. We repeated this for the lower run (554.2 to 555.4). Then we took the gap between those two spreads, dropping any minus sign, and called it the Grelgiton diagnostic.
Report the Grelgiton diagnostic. 0.17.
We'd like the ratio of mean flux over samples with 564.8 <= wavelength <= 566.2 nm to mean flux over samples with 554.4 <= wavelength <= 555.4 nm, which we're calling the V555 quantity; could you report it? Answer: 1.006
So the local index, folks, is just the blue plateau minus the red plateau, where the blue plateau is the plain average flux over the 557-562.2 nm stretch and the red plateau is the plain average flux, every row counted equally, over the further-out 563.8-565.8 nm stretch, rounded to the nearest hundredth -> -0.68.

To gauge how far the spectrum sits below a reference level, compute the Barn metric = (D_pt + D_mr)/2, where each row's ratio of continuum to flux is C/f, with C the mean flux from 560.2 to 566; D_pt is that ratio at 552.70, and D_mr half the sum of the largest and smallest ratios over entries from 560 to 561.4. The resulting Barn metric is 1.026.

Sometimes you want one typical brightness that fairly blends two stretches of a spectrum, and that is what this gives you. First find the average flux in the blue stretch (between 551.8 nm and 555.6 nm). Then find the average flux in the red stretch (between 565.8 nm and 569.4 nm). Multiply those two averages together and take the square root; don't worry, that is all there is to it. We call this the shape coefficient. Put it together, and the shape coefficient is 16.2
